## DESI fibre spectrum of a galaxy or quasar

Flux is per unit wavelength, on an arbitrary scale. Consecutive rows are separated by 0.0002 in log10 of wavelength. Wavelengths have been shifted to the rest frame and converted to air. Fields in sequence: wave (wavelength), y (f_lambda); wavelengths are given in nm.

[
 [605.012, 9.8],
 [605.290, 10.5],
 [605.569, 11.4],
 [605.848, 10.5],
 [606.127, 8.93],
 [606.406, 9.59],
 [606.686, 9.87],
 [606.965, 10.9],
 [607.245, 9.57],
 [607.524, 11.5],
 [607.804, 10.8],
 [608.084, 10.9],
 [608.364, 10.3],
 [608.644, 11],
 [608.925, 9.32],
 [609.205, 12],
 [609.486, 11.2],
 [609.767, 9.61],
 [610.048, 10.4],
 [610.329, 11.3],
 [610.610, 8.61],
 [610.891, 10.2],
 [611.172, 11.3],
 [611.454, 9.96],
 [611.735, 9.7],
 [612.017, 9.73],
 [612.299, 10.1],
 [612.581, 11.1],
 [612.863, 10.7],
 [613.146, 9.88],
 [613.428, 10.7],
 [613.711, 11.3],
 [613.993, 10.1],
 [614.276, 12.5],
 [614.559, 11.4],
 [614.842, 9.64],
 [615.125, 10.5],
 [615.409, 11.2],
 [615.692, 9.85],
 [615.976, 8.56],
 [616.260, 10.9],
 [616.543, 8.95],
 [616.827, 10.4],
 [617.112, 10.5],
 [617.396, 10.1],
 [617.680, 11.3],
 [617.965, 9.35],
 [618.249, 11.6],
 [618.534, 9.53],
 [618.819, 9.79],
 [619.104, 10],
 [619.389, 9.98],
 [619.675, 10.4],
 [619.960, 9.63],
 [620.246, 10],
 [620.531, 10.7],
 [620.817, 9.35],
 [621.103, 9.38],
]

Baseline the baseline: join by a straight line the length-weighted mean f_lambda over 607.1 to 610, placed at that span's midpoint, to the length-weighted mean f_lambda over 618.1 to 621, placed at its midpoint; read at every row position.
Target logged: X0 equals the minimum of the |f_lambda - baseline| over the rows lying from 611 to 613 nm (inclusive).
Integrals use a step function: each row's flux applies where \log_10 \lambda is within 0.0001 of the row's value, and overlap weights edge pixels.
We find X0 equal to 0.29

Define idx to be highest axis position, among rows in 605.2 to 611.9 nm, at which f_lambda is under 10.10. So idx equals 611.735 nm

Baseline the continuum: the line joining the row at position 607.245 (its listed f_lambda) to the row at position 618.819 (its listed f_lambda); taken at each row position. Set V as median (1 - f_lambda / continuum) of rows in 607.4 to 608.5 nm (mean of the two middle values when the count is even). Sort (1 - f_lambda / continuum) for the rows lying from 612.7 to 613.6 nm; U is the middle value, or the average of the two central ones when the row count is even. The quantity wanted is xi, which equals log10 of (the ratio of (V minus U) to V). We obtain -0.68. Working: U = -0.105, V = -0.132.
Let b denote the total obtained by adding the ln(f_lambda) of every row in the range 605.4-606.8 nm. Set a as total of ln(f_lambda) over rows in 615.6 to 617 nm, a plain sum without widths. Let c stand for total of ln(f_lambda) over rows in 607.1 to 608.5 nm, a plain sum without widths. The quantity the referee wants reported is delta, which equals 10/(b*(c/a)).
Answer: 0.835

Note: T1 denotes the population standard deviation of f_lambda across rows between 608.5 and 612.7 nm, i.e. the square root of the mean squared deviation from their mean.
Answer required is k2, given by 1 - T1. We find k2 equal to 0.11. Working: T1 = 0.89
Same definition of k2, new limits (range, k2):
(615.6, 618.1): 0.15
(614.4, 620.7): 0.23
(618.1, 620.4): 0.39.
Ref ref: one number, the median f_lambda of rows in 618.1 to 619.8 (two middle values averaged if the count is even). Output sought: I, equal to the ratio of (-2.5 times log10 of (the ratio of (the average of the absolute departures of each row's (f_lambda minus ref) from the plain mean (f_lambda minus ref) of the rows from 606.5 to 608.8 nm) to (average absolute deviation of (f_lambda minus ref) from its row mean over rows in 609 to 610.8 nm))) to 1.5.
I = 0.5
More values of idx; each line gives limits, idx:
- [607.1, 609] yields 608.925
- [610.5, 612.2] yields 612.017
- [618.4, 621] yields 620.817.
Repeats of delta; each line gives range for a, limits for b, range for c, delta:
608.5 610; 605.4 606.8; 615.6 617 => 0.901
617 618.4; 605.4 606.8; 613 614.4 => 0.857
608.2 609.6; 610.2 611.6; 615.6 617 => 0.899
